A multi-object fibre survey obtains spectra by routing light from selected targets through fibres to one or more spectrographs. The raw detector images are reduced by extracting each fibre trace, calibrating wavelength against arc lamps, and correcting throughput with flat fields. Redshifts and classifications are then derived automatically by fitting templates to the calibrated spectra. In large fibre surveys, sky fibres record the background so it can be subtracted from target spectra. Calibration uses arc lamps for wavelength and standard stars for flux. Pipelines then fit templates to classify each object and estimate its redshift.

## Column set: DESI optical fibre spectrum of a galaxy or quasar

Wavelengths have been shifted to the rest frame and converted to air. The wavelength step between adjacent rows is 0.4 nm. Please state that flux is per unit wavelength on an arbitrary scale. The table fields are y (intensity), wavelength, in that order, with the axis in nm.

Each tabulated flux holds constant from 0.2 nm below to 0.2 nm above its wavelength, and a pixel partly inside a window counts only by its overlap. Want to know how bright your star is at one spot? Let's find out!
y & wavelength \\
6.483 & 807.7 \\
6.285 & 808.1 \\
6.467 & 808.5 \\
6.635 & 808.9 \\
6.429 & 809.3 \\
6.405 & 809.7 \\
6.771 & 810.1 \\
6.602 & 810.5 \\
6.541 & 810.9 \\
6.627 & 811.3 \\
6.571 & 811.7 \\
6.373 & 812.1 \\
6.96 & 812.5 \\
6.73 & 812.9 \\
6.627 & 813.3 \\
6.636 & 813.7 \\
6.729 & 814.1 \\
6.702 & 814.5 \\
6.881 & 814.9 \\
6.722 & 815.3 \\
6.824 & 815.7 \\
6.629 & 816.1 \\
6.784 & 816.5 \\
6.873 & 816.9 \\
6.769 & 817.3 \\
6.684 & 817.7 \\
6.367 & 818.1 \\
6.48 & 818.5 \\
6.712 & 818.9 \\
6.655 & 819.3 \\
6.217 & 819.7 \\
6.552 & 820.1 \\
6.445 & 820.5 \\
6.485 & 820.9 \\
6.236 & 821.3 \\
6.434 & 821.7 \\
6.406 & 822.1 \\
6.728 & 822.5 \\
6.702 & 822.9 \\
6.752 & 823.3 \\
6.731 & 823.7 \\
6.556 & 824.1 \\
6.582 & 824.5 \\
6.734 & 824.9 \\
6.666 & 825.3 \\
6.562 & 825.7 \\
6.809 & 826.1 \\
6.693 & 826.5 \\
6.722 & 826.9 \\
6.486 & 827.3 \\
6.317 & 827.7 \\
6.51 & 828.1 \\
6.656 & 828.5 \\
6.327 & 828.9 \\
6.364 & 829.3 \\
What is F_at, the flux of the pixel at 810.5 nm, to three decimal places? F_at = 6.602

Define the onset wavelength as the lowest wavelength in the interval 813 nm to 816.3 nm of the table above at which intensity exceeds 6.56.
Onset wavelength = 813.3 nm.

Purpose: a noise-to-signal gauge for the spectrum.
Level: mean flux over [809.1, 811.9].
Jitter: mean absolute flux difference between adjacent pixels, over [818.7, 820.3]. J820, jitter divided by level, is 0.042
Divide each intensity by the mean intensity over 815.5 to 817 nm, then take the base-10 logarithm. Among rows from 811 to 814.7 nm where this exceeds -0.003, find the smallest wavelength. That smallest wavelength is 812.5 nm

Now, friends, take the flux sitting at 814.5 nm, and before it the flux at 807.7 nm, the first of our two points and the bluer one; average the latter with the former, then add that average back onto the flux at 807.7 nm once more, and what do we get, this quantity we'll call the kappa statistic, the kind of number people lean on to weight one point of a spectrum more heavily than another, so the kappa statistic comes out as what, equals 13.1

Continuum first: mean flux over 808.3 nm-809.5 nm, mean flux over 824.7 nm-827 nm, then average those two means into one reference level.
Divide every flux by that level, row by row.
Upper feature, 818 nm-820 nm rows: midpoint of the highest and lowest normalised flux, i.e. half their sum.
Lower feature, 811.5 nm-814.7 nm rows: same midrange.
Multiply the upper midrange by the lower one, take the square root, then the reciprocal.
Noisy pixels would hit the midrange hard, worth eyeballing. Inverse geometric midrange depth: 1.01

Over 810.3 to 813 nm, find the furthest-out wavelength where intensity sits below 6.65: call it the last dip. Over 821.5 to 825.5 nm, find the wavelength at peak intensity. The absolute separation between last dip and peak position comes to 11.20 nm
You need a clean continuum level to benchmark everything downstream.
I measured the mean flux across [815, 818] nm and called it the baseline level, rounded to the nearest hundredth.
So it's 6.75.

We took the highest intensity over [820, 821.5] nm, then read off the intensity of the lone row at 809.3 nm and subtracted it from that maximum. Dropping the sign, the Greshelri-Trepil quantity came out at 0.12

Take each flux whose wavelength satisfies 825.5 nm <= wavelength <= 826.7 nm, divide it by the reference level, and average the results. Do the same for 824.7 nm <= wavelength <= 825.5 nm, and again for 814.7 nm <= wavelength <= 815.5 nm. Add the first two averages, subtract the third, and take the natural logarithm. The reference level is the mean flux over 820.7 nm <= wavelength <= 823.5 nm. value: 0.008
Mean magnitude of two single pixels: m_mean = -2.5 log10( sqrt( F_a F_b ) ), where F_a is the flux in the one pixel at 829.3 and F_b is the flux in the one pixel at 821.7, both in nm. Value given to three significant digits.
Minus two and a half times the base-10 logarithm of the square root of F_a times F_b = -2.02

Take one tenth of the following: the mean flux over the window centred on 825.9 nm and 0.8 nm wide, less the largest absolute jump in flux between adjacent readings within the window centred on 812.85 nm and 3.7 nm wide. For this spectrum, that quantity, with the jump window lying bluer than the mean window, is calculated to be 0.610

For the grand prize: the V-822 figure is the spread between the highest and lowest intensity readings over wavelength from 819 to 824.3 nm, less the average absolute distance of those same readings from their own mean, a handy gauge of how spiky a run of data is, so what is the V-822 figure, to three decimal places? 0.387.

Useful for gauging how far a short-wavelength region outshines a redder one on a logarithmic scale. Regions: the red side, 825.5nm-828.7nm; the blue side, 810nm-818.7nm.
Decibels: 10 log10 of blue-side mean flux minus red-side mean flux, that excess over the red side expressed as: -10.9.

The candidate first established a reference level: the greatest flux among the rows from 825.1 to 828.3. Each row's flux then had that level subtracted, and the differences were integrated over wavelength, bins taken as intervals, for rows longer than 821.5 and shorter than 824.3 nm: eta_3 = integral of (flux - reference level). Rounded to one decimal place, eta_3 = -0.5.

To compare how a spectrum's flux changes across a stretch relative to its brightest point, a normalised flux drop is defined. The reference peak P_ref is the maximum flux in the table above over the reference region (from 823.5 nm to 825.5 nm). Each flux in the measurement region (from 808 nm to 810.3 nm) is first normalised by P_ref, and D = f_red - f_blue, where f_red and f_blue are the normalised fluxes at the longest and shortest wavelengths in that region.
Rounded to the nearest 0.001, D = 0.072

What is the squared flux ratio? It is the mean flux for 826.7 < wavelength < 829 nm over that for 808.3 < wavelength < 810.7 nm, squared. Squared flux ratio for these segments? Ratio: 0.99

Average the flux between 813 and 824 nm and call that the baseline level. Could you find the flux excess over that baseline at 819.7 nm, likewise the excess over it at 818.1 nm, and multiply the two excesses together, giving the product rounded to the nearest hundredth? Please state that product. 0.10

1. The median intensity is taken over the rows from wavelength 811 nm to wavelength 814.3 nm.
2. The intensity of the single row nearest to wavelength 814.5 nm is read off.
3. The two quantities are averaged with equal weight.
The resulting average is 6.67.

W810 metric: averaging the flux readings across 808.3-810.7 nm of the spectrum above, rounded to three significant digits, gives 6.55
